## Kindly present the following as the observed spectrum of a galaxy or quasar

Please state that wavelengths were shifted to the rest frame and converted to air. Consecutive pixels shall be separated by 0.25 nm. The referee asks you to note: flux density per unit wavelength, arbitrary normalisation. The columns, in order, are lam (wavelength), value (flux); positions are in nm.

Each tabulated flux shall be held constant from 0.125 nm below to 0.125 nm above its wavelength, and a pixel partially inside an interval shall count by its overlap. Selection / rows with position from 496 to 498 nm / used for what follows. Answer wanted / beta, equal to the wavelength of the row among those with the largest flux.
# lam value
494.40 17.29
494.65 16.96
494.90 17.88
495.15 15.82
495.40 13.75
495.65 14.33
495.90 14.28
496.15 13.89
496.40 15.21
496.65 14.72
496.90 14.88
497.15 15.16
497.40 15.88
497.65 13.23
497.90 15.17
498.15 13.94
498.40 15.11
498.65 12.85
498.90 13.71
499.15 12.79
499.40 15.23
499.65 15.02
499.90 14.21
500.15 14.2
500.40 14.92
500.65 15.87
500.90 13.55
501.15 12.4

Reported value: 497.40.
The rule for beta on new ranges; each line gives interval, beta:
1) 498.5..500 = 499.40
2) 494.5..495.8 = 494.90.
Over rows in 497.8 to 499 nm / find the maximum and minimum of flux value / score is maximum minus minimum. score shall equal 2.3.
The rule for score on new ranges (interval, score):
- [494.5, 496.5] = 4.1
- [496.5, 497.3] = 0.4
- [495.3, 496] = 0.6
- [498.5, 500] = 2.4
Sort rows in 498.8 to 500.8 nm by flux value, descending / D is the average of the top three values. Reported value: 15.4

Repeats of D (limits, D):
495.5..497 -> 14.9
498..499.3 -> 14.3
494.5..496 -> 16.9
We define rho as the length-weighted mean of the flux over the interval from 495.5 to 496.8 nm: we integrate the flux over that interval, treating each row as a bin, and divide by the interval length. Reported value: 14.5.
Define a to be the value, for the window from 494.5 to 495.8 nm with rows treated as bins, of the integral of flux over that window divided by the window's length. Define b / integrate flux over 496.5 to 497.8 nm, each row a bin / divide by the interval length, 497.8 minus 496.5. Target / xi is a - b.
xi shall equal 1.0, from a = 15.7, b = 14.8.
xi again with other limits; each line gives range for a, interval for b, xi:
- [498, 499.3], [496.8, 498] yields -1.1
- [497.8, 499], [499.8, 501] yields -0.4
